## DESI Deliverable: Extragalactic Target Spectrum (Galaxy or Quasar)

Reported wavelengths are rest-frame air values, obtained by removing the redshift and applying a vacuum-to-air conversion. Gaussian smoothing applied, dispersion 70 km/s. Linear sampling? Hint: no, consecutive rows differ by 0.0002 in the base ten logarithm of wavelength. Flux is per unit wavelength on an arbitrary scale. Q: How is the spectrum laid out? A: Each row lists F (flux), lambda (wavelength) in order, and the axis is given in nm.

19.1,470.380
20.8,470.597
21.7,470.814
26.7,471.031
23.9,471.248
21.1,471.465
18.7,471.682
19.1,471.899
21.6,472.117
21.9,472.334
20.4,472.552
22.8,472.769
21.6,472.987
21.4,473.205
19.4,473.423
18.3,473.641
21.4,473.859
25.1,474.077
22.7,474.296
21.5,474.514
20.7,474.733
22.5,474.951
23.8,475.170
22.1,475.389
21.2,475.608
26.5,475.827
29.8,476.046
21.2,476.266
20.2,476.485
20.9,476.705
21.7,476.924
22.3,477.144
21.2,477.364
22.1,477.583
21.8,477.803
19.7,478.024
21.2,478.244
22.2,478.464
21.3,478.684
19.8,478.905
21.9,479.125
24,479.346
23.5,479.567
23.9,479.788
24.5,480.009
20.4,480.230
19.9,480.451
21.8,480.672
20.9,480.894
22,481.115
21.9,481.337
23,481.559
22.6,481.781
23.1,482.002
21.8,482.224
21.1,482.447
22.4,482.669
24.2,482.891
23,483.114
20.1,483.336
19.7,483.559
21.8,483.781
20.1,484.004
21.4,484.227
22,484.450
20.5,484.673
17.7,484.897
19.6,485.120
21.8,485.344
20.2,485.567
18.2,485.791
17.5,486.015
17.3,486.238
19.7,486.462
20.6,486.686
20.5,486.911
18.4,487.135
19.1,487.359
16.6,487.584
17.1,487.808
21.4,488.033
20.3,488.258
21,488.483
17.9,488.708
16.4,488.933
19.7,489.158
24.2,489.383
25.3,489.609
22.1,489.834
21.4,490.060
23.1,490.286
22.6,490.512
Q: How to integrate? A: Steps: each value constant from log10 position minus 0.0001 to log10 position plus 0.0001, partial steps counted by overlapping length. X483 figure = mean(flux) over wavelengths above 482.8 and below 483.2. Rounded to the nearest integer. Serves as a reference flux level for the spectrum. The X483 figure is 24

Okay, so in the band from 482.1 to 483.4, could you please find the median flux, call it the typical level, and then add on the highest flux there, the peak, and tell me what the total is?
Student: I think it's 46.3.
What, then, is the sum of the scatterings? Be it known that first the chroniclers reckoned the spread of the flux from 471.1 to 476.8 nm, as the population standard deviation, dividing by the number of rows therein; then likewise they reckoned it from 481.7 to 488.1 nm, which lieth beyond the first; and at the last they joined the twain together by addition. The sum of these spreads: 4.4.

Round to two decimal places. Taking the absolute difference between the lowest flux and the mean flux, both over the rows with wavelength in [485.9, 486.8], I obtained 1.47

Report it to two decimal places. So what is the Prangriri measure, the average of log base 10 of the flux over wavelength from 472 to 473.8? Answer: 1.32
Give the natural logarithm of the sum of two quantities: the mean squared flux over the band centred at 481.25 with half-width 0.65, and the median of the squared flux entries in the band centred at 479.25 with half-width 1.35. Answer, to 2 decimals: 6.86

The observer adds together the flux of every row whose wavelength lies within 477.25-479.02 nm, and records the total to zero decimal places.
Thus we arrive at 169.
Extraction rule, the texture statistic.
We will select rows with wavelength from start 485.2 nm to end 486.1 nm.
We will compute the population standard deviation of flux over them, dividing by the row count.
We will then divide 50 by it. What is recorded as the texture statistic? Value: 29.6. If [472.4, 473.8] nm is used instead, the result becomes 33.7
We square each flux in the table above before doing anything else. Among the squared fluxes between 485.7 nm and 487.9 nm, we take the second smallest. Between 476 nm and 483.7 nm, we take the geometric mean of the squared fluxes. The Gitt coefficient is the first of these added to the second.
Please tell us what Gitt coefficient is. 775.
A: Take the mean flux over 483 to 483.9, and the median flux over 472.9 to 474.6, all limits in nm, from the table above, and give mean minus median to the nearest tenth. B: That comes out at -0.3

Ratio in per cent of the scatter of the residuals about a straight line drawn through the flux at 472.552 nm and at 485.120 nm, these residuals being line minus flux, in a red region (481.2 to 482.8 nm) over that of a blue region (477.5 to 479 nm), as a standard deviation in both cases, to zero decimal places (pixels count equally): 69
